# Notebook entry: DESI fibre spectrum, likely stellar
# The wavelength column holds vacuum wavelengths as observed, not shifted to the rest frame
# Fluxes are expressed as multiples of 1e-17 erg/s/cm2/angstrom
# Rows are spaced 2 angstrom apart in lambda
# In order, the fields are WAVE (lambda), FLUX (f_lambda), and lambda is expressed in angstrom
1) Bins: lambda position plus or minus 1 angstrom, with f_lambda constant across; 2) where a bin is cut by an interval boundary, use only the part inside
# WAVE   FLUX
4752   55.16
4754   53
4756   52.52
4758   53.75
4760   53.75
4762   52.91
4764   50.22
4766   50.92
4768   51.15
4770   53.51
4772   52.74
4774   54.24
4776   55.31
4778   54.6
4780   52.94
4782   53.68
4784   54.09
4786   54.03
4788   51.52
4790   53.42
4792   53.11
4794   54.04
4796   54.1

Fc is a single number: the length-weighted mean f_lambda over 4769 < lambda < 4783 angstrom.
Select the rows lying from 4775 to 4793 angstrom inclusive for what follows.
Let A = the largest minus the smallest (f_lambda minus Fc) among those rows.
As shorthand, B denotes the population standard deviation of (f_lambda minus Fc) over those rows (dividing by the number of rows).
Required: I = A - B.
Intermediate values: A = 3.8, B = 1.0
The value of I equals 2.8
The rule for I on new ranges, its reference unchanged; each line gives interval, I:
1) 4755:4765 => 2.2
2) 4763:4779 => 3.3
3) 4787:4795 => 1.6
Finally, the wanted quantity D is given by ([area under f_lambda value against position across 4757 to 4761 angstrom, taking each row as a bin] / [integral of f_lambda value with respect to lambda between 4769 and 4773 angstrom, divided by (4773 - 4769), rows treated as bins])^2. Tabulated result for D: 16.4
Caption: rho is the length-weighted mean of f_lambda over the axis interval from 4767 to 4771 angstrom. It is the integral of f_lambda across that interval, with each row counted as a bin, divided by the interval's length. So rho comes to 52.3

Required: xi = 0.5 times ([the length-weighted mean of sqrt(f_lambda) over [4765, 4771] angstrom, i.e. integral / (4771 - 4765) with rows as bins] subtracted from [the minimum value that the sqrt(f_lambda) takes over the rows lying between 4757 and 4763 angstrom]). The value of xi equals 0.04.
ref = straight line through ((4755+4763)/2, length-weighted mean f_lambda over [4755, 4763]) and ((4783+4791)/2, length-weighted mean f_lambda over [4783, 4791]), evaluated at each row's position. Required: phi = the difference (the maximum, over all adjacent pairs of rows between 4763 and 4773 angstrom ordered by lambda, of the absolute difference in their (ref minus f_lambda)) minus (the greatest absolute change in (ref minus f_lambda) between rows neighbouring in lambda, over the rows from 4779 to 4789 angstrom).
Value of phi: -0.2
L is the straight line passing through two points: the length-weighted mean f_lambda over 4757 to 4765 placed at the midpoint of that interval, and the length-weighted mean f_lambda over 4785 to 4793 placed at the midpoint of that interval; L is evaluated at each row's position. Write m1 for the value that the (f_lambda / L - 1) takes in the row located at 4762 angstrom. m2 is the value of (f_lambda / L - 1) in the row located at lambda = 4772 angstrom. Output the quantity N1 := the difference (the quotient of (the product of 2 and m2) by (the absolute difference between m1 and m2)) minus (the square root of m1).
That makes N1 -0.5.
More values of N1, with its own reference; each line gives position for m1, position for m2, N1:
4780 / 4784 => 2.0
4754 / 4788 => -1.6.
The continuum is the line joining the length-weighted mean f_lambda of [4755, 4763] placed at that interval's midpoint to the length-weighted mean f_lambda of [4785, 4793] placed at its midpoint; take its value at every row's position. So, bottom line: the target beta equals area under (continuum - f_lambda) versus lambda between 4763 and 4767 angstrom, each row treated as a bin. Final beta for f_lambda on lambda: 10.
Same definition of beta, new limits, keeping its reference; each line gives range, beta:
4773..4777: -7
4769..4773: 0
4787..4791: 2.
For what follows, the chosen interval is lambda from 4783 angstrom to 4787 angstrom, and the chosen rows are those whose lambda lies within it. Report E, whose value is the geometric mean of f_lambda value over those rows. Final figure 54.1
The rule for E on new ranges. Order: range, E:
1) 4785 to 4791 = 53.0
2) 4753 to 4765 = 52.7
